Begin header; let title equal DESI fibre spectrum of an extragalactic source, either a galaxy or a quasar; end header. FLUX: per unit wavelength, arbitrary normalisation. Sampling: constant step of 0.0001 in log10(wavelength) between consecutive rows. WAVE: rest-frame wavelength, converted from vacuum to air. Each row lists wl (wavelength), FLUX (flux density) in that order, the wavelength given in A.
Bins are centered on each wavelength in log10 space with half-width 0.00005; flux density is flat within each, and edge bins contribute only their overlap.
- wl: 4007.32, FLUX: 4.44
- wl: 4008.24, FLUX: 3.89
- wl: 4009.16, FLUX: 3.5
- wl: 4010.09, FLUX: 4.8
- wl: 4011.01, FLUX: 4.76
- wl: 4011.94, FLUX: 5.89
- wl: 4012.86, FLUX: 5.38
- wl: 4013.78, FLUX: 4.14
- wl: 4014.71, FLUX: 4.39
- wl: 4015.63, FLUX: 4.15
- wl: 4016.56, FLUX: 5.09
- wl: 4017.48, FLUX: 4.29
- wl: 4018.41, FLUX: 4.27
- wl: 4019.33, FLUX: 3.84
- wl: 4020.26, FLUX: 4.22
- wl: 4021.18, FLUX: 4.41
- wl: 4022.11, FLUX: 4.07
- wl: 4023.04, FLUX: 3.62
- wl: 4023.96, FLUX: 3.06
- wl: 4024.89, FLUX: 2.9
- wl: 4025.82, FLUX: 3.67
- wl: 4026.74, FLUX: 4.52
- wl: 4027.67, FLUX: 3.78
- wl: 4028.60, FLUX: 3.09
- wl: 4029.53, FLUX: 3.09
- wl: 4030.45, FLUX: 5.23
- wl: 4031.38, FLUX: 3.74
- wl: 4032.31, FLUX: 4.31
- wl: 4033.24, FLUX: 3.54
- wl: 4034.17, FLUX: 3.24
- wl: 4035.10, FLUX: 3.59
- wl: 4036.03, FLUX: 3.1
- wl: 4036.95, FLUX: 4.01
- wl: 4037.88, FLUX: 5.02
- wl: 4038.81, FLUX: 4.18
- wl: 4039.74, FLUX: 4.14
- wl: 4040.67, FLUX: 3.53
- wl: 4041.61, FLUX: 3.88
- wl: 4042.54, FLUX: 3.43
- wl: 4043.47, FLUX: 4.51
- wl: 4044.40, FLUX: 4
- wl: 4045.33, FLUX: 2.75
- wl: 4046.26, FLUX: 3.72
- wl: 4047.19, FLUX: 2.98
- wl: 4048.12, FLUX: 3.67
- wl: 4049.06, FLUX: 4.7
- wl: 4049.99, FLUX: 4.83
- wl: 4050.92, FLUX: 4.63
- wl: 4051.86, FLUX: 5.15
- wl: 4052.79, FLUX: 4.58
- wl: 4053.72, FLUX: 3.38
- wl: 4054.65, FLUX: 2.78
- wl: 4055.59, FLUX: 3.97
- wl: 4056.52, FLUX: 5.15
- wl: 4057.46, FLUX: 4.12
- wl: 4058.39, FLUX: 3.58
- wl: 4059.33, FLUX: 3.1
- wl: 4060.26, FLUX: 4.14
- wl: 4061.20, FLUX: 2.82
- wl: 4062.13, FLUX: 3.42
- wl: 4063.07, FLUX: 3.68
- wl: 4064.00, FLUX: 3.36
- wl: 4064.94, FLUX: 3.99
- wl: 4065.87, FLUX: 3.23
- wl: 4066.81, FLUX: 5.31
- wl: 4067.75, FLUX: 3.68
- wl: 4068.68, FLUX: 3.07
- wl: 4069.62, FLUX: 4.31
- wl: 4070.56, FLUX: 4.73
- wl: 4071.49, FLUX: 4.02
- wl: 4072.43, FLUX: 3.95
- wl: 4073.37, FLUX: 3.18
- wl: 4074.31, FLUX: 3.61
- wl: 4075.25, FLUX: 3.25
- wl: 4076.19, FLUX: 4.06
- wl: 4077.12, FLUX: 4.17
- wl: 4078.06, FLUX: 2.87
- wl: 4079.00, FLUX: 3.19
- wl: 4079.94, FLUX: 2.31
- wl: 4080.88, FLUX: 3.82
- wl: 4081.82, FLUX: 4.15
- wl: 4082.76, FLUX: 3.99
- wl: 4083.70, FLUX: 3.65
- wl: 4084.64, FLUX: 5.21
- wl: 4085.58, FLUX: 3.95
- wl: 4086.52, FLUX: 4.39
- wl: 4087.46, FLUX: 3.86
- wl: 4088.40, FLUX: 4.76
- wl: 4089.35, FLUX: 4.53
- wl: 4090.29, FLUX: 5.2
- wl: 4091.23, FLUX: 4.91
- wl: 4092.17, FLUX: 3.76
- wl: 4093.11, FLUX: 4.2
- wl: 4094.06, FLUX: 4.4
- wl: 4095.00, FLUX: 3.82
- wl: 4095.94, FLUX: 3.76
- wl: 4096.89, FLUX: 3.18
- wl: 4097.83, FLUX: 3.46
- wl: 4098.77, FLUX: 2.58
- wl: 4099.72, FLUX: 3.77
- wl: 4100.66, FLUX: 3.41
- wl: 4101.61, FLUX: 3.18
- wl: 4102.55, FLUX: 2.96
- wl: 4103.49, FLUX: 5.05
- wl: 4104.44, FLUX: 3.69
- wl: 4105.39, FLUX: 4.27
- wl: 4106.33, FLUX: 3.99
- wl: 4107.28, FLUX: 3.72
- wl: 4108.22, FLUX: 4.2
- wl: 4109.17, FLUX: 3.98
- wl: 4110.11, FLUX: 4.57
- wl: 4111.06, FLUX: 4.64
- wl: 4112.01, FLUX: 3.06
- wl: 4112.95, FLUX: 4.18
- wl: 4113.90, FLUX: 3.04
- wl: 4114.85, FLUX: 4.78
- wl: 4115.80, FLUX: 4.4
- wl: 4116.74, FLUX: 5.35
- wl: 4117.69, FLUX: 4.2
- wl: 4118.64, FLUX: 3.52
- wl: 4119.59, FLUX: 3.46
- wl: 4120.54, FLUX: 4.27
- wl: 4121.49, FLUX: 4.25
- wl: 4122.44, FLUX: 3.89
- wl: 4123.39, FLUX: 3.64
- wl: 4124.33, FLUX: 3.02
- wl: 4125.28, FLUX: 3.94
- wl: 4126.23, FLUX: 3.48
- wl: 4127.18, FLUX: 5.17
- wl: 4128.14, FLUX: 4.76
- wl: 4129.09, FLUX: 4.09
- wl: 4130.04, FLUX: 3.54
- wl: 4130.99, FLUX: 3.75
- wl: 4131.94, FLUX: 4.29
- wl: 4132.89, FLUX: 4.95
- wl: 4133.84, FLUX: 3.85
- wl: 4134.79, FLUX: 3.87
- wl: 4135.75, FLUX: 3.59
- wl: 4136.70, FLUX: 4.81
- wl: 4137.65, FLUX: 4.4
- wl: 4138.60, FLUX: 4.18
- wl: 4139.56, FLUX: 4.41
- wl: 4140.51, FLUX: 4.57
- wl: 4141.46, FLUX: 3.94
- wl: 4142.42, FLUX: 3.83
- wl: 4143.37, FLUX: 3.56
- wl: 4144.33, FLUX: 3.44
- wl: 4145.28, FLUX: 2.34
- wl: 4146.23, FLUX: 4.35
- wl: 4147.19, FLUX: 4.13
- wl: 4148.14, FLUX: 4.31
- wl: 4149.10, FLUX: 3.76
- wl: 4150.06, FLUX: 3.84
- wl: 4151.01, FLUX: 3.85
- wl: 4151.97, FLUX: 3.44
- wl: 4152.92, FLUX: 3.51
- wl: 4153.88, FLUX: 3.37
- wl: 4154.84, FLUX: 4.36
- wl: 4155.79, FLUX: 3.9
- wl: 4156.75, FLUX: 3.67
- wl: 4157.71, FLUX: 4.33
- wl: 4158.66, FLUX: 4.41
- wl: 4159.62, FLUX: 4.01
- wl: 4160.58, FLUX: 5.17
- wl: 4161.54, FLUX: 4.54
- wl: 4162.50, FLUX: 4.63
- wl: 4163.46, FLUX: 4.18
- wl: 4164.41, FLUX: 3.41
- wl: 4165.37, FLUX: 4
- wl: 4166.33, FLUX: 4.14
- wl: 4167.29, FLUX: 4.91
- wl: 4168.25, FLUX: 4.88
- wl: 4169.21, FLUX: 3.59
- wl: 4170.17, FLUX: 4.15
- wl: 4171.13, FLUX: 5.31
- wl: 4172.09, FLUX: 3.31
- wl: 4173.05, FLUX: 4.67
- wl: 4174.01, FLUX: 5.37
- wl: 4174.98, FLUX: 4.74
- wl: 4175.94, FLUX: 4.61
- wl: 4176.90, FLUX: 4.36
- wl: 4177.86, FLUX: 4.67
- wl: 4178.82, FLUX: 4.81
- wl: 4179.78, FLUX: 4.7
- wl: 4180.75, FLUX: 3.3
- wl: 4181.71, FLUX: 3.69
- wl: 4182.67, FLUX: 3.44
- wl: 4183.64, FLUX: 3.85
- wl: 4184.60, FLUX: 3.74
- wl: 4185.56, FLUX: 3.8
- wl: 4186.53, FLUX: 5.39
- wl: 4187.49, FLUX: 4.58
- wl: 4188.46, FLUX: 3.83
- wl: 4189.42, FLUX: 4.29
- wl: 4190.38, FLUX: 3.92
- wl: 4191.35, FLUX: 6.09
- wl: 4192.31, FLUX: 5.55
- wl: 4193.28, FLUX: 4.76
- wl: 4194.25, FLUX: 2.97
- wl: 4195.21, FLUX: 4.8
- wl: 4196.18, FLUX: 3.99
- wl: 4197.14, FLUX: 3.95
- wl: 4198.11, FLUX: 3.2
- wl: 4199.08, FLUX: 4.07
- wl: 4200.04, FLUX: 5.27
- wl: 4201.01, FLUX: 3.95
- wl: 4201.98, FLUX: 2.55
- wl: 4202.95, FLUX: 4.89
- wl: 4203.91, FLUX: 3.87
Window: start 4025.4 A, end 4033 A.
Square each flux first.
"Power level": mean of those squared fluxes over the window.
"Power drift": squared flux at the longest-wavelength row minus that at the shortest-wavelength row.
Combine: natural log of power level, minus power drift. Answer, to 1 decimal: -2.3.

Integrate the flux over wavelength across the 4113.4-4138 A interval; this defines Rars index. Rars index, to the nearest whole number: 101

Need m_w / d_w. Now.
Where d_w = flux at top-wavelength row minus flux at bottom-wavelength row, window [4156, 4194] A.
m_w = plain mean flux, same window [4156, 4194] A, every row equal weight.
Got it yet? 4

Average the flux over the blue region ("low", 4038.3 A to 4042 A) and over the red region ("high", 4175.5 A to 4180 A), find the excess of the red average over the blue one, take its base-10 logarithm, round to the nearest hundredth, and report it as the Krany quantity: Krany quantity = -0.16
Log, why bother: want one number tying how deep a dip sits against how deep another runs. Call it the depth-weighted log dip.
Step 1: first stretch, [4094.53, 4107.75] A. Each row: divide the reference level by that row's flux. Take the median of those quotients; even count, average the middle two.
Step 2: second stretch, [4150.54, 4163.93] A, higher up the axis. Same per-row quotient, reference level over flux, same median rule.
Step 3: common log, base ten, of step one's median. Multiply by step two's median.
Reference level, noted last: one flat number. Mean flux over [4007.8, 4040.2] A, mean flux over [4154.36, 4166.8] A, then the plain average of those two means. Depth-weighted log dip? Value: 0.050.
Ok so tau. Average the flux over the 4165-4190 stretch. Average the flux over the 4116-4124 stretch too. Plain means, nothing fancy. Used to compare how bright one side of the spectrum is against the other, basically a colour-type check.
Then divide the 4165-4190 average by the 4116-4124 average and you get 1.06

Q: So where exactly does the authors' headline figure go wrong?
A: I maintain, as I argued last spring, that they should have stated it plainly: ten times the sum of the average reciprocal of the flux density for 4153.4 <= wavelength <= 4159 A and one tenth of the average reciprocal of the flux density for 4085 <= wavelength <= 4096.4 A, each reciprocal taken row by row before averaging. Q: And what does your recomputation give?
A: 2.76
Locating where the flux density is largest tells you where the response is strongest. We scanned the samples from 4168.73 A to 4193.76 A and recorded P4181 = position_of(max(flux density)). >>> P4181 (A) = 4191.35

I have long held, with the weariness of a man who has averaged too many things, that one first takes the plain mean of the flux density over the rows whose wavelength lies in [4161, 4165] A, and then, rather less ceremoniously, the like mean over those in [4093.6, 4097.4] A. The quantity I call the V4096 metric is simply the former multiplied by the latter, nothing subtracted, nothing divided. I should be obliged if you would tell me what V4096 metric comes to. 15.9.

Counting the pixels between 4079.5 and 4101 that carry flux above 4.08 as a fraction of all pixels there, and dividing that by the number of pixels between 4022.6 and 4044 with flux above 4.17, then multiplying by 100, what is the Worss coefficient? 6.5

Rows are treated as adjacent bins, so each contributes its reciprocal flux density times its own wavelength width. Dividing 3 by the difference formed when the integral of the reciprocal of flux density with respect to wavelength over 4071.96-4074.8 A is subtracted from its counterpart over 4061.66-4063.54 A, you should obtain -11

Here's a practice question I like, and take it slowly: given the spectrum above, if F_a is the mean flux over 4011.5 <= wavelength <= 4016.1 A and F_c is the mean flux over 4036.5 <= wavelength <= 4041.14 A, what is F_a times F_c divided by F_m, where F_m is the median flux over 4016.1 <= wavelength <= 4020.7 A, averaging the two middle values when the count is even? 4.7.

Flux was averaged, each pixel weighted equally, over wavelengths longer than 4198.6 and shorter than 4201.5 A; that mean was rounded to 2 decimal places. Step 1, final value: 4.43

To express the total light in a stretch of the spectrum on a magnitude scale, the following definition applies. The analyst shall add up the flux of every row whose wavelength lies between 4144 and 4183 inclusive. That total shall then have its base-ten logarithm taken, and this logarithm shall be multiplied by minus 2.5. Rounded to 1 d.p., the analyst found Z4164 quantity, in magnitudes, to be -5.6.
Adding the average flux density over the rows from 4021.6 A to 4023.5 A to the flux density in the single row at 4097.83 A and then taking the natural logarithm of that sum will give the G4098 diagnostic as 1.99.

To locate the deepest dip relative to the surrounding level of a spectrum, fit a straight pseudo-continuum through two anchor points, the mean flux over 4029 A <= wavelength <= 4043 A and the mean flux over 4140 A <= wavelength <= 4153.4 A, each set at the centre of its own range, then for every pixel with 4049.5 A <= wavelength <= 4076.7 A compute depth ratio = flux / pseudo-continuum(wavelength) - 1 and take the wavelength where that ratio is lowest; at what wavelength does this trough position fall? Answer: 4054.65 A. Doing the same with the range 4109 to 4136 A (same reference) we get 4124.33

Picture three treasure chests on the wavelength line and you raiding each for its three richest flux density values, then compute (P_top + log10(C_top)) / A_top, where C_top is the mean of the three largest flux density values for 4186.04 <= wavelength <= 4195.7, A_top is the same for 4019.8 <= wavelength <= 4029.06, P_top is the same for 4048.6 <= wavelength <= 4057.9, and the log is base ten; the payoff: 1.32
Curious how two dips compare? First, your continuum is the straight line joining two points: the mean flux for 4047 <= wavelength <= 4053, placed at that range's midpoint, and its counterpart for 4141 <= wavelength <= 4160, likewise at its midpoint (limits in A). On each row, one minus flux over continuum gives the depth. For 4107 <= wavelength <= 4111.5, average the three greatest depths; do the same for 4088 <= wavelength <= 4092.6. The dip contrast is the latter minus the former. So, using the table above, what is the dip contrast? -0.07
